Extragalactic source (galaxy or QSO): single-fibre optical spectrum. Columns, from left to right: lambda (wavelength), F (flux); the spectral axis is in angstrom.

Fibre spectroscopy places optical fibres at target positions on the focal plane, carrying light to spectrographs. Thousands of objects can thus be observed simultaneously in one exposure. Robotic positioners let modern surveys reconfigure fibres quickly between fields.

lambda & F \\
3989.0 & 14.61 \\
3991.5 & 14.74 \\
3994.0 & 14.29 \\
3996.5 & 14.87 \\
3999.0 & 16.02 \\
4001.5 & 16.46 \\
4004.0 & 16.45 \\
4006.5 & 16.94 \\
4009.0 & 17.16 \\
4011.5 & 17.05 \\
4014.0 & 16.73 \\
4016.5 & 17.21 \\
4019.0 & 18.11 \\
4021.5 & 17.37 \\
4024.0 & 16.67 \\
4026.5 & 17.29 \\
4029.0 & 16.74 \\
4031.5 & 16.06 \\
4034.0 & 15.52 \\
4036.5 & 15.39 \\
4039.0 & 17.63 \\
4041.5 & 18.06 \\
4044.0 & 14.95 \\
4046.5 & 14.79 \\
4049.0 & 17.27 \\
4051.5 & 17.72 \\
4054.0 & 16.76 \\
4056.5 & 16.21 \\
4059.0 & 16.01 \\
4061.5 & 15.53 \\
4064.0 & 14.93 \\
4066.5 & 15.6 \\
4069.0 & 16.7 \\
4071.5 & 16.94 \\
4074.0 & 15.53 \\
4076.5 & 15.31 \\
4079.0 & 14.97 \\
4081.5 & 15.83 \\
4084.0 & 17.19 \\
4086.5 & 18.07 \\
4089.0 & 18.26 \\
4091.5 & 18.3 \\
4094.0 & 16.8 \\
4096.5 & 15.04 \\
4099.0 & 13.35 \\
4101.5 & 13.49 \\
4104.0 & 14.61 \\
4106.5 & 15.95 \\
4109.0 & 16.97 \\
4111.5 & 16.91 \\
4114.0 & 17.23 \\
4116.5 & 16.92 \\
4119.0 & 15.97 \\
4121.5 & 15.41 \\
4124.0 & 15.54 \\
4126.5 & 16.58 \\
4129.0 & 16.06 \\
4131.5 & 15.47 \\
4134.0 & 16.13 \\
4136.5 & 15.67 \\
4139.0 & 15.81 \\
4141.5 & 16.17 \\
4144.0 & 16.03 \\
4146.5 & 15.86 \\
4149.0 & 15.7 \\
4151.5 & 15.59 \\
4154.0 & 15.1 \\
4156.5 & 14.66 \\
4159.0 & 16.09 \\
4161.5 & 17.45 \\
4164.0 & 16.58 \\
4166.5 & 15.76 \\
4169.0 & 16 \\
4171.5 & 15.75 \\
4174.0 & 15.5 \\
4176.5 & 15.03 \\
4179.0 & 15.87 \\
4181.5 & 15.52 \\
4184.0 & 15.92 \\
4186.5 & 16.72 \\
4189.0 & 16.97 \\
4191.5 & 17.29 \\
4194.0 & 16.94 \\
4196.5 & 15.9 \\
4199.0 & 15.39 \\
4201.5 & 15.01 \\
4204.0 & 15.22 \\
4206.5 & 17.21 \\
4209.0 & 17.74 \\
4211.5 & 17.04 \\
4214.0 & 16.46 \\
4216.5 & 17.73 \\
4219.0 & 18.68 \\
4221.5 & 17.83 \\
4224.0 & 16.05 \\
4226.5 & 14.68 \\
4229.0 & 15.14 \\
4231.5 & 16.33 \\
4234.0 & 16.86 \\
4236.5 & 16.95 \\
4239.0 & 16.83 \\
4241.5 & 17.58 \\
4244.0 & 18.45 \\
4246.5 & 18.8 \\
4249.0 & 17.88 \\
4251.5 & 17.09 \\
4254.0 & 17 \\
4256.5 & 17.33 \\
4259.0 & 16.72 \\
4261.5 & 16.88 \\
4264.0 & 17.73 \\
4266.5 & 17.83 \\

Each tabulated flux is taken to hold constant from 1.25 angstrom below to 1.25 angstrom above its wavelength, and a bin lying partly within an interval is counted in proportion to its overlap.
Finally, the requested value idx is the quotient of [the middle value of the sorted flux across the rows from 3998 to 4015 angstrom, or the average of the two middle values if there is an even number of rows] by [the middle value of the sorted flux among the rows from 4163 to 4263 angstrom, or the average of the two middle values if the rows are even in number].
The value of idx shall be 1.00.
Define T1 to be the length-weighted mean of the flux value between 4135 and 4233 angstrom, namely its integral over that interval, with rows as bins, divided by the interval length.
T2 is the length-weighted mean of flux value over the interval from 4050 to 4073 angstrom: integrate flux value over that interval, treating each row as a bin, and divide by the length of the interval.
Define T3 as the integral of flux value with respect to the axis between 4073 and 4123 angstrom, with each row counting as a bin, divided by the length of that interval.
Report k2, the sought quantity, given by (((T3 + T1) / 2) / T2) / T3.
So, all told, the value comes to 0.0616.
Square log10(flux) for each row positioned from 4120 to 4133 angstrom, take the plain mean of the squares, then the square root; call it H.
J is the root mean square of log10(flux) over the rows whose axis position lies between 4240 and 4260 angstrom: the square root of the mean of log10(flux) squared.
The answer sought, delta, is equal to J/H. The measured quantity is 1.04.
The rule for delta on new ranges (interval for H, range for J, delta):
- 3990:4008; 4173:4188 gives 1.00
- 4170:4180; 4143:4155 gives 1.00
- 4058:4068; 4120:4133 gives 1.01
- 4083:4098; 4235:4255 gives 1.01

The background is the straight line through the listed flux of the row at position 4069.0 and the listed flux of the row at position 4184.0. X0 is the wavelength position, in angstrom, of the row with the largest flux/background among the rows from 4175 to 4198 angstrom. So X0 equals 4191.5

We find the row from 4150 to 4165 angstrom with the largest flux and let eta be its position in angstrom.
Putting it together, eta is 4161.5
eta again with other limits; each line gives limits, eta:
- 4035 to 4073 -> 4041.5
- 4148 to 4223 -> 4219.0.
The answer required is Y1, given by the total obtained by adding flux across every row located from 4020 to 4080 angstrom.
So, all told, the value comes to 390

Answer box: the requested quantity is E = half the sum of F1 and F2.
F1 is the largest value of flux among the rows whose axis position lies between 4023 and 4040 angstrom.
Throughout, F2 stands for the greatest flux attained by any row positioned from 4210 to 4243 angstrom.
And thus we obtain 18.2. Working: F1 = 17.63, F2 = 18.68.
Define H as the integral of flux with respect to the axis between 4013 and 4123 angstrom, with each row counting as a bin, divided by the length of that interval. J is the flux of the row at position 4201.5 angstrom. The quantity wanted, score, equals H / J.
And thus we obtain 1.09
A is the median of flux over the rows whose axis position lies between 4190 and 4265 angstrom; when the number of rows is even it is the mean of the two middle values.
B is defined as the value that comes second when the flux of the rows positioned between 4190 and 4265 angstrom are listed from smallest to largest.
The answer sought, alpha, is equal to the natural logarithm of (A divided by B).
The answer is 0.12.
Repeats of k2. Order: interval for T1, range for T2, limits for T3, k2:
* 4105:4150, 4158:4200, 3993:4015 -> 0.0617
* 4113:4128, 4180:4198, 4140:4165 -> 0.0615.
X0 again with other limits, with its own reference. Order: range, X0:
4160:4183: 4161.5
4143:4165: 4161.5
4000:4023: 4019.0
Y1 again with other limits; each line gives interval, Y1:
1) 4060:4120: 386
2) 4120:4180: 380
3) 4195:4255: 404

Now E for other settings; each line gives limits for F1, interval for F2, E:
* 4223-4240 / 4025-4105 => 17.6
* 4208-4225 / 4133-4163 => 18.1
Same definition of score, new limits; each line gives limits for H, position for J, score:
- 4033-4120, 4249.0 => 0.91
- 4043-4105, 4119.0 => 1.00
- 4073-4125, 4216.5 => 0.91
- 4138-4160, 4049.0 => 0.91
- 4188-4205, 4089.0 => 0.88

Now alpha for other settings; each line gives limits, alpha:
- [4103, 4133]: 0.04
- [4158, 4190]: 0.03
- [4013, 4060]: 0.11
